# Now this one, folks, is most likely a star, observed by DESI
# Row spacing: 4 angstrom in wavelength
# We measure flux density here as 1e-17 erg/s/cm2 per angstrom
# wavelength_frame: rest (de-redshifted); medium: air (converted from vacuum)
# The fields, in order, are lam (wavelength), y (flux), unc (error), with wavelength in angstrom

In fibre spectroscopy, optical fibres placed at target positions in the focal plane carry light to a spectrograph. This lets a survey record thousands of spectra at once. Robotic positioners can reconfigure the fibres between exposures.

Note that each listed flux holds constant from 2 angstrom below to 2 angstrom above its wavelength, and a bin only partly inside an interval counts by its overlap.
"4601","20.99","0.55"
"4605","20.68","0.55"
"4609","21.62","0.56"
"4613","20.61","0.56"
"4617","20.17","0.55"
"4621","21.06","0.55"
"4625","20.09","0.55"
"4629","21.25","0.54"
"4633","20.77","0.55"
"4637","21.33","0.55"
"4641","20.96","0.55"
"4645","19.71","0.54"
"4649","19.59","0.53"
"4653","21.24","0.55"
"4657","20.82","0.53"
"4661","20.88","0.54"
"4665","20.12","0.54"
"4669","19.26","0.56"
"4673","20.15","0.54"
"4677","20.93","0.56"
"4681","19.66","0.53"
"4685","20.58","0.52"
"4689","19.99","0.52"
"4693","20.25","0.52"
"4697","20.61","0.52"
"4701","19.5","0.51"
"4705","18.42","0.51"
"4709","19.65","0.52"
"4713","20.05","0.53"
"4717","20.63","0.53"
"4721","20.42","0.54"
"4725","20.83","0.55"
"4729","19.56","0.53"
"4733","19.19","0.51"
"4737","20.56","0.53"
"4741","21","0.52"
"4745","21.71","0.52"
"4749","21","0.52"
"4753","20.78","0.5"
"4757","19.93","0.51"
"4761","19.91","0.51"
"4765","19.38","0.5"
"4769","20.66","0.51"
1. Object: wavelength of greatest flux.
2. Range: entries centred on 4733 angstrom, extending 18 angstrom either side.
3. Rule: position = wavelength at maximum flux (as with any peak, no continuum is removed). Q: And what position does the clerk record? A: 4745 angstrom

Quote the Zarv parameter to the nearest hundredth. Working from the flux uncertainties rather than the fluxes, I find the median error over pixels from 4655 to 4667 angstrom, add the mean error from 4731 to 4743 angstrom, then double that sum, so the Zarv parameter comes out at 2.12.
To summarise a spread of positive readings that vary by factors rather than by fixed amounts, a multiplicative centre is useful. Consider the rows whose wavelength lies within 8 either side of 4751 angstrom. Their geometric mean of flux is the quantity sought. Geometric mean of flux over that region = 20.8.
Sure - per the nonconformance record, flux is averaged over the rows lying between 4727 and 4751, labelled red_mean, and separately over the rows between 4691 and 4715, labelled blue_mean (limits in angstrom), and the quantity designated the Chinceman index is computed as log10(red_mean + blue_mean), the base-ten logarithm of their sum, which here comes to 1.605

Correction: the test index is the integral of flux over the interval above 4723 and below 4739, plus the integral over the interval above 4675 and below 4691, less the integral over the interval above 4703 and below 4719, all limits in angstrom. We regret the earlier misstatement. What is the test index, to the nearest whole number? 330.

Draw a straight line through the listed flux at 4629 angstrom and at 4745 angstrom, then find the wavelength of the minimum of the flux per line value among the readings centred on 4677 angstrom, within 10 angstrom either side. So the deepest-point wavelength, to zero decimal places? 4669 angstrom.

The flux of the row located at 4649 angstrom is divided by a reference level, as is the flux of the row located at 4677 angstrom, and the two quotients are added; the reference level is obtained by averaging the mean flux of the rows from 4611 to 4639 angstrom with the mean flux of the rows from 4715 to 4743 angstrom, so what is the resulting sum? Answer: 1.97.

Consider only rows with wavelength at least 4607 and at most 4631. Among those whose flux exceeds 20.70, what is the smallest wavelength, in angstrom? 4609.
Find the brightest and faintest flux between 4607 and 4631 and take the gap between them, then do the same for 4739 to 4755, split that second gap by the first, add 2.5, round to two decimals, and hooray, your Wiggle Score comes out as 3.11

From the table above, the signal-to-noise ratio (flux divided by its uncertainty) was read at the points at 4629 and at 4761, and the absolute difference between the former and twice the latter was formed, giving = 38.7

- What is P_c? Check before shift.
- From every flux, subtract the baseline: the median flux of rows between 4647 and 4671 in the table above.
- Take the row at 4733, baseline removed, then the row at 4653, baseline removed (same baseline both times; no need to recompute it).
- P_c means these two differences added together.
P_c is -0.5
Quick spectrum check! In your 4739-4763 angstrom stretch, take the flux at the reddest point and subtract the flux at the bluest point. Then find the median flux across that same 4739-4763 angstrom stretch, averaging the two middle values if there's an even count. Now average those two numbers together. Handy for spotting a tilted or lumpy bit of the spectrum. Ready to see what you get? 9.9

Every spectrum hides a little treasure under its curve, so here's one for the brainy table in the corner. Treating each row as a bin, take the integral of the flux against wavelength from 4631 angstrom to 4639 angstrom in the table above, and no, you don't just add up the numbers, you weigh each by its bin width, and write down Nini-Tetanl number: 168.4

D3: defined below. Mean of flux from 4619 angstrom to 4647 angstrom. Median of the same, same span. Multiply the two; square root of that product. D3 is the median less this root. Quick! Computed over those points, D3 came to 0.11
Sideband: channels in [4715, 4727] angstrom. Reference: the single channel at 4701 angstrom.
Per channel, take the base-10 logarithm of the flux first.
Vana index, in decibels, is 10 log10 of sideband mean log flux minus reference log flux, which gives -16.1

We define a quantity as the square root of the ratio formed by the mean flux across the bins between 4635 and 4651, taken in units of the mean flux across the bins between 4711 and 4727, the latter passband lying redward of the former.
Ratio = 0.998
